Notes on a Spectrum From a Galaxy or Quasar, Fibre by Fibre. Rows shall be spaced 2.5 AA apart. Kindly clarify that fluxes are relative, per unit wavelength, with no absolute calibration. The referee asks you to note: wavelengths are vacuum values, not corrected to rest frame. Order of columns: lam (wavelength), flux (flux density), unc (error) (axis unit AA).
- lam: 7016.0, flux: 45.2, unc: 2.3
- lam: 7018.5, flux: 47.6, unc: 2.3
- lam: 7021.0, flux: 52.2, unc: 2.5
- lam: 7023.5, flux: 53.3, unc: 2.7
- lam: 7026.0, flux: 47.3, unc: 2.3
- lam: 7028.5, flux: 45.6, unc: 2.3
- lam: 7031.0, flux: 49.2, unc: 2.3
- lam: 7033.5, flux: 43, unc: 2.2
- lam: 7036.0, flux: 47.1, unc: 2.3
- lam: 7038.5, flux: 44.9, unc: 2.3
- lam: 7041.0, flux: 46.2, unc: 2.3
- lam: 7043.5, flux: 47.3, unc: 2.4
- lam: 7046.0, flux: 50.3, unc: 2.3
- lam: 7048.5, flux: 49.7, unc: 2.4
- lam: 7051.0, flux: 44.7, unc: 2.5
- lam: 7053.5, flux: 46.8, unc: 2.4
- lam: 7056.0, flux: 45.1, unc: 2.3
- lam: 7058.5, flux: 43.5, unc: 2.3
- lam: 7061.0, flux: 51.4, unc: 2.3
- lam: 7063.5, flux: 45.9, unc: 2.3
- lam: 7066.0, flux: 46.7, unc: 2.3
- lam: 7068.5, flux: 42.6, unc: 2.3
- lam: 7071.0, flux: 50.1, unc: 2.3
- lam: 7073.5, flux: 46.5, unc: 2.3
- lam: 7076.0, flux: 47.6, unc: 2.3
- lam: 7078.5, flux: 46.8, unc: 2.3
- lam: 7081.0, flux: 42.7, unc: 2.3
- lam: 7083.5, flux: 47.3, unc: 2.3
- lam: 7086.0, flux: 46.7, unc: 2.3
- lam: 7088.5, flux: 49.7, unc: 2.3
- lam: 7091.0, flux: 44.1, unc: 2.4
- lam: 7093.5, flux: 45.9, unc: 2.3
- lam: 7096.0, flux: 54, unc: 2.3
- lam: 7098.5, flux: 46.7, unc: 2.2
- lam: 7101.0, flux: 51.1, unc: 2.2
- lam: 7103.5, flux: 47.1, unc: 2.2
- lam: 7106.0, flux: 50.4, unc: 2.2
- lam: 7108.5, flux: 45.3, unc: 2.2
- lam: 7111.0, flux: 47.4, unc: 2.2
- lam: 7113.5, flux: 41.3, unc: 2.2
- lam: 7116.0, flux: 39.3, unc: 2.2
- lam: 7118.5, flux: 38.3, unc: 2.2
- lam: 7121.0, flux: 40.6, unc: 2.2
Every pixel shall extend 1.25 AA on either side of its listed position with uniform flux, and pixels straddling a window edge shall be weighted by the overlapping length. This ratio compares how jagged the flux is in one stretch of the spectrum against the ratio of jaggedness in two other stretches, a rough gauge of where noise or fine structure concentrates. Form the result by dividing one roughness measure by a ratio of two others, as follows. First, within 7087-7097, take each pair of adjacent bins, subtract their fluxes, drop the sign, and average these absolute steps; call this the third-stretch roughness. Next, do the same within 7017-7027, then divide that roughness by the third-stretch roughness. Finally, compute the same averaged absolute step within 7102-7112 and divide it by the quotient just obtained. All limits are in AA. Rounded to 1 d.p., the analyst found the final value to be 4.6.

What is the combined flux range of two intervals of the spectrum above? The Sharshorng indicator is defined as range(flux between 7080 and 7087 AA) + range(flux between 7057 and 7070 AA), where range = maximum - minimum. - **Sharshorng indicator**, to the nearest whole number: 13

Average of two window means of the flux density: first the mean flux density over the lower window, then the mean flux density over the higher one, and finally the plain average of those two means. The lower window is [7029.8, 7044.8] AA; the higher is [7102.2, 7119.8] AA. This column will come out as 45.2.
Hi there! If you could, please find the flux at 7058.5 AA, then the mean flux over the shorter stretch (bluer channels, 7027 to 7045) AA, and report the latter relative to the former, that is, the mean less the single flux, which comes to 3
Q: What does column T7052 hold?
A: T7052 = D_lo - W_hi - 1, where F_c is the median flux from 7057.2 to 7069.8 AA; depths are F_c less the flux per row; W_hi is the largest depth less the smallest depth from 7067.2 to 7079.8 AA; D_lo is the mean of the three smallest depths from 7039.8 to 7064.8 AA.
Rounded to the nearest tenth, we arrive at -13.1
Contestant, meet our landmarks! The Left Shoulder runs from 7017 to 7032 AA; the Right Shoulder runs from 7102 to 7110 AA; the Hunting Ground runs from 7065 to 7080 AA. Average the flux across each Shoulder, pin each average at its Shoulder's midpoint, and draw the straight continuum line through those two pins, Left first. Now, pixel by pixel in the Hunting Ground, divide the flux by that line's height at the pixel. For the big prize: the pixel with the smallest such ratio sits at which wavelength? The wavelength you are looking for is 7068.5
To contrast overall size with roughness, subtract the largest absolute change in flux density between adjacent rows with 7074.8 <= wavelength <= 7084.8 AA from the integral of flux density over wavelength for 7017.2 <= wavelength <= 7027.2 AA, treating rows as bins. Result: 496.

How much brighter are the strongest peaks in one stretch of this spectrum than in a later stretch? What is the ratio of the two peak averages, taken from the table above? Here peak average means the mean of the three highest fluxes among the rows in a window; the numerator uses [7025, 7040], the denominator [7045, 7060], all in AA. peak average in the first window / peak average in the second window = 0.98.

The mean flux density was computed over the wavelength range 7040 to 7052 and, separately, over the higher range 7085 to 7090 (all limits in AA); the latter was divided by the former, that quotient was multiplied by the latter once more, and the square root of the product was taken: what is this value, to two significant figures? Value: 7.0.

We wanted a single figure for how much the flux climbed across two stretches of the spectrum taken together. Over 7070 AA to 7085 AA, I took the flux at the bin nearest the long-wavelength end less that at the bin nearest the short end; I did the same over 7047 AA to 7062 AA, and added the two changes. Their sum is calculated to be -1.1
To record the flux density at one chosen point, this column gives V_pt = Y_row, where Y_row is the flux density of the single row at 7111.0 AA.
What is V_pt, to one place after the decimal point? 47.4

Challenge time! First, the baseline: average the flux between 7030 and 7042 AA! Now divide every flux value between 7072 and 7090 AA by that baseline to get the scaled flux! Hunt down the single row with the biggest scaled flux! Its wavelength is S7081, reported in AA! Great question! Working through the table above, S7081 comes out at 7088.5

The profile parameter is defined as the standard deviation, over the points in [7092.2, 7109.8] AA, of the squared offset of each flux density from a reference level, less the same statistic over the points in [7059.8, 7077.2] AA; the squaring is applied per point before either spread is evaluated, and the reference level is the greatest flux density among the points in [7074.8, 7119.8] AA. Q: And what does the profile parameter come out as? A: -10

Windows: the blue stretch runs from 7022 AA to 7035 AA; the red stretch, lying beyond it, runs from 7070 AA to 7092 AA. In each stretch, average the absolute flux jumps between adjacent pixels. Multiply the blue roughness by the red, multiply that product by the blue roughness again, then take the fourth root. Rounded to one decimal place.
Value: 2.7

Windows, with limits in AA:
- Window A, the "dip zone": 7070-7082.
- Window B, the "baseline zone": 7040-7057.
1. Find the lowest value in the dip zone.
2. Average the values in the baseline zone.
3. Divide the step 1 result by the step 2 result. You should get 0.905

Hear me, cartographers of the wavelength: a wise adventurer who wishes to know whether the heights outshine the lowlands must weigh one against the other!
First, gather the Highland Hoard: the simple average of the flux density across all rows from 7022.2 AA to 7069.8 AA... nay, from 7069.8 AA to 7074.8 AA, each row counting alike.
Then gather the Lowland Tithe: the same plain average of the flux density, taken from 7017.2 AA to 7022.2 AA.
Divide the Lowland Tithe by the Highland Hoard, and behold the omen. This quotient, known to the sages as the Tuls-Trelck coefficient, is 1.03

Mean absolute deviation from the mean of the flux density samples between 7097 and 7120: 3.72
